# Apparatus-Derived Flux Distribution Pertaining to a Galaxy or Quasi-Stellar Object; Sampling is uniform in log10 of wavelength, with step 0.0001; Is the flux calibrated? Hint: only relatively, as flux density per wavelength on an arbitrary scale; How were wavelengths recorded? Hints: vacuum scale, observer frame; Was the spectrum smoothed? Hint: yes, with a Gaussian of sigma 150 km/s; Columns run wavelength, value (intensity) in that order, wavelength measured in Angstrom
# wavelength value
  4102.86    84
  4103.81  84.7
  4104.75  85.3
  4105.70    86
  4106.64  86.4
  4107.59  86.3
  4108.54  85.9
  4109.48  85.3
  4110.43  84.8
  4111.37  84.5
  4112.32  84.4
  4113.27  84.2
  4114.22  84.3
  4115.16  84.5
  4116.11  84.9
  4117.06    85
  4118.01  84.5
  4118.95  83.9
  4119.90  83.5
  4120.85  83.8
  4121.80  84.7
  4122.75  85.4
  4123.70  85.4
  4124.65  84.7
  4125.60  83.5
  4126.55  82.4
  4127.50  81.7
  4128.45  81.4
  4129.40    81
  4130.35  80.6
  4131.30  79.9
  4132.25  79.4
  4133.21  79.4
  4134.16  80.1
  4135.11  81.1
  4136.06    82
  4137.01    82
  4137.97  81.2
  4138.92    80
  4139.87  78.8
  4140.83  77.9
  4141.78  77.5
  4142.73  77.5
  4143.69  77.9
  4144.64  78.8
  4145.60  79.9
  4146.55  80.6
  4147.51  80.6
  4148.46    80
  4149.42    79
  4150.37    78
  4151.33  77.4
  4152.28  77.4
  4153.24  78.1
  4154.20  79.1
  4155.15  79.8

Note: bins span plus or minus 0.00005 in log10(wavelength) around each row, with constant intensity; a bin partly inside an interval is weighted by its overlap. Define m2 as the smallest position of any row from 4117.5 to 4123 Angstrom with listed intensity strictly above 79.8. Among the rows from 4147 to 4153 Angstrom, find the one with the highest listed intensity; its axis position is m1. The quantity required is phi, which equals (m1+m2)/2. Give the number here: 4132.8 Angstrom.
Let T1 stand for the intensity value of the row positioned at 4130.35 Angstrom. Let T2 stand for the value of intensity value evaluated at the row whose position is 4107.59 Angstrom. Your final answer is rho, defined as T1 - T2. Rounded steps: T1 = 80.6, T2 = 86.3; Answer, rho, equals -6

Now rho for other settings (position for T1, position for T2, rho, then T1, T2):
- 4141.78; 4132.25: -2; 77.5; 79.4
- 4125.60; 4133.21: 4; 83.5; 79.4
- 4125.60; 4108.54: -2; 83.5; 85.9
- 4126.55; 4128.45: 1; 82.4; 81.4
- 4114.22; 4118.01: 0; 84.3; 84.5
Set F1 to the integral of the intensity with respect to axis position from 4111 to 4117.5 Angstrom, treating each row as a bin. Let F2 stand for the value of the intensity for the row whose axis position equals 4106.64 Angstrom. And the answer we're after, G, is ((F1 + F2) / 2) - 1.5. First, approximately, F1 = 549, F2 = 86.4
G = 316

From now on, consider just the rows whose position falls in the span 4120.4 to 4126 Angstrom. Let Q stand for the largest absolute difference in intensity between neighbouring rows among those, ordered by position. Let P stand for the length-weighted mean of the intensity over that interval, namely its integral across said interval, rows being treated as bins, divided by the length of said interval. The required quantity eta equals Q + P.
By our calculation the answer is 85.8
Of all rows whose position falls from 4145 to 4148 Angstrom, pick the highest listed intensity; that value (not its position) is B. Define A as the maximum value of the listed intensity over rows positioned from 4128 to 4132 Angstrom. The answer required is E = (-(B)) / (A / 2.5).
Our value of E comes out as -2.475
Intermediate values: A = 81.4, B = 80.6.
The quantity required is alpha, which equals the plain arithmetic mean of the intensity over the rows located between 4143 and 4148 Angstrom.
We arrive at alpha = 79.6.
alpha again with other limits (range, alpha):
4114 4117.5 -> 84.7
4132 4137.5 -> 80.7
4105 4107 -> 86.2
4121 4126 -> 84.7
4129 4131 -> 80.8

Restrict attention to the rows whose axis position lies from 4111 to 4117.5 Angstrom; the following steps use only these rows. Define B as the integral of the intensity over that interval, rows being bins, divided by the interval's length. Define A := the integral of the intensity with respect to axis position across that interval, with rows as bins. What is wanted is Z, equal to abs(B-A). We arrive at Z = 465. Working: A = 549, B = 84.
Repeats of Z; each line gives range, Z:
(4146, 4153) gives 474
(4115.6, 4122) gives 455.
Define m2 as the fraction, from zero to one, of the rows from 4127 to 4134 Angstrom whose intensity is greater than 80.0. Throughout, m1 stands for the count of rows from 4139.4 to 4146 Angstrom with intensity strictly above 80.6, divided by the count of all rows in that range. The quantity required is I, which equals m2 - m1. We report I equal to 0.57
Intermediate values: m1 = 0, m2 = 0.6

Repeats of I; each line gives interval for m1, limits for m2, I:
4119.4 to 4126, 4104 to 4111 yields 0.00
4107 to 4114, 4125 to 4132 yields -0.14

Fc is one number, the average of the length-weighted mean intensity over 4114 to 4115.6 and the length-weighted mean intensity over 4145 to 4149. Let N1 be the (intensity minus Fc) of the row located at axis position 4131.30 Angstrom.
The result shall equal -2.6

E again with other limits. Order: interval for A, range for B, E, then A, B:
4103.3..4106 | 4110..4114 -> -2.465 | 86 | 84.8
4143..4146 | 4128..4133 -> -2.547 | 79.9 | 81.4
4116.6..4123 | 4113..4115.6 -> -2.474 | 85.4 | 84.5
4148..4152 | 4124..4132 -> -2.647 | 80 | 84.7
